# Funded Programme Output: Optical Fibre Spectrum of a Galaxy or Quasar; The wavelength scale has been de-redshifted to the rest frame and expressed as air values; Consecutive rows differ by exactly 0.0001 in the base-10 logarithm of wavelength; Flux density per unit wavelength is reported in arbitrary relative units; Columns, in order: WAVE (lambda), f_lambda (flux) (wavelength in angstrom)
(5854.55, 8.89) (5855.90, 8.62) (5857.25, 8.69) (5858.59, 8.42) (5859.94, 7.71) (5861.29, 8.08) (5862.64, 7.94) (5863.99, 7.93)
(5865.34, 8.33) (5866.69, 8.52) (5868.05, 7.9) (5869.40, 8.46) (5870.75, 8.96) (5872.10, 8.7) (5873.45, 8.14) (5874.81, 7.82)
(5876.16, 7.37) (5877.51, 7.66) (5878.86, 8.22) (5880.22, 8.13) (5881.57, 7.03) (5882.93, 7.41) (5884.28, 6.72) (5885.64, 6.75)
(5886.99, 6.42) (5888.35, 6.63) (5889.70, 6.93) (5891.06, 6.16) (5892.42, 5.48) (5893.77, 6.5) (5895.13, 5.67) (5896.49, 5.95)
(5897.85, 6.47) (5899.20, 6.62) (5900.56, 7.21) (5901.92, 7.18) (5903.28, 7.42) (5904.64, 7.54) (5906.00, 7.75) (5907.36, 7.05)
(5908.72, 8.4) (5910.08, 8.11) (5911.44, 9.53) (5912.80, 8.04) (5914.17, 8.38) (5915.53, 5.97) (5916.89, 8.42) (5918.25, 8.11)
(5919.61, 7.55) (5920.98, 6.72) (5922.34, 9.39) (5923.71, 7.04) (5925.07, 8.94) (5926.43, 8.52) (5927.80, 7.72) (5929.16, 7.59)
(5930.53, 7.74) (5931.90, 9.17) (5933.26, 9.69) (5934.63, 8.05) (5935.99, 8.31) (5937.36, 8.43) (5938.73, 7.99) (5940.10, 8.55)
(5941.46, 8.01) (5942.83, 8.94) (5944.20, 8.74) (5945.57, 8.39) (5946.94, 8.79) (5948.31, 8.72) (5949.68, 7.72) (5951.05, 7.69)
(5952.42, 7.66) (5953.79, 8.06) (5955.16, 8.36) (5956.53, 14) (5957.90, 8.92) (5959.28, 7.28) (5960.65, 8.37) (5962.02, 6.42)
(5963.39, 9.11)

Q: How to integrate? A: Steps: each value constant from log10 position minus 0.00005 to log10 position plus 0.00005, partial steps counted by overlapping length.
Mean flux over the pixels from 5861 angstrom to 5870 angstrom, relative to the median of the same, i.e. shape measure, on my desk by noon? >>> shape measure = 1.01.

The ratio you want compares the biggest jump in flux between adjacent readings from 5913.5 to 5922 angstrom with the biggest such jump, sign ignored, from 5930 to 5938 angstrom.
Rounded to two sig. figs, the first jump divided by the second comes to 1.5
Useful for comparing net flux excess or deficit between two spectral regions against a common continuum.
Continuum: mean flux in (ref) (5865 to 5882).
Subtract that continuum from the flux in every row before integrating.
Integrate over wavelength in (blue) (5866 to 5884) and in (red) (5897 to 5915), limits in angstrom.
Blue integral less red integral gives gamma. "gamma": 6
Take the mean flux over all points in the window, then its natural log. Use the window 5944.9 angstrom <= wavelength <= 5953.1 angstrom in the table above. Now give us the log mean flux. 2.10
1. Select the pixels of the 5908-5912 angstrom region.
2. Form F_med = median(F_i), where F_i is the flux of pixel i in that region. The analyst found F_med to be 8.4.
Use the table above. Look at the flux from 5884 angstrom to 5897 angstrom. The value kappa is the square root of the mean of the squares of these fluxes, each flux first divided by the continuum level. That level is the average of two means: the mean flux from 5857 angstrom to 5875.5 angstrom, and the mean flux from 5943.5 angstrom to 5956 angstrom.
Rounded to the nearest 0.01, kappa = 0.77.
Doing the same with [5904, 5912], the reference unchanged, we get 0.98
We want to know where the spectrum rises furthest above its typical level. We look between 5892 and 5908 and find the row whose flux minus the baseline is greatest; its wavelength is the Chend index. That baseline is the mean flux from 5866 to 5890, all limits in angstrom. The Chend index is 5906.00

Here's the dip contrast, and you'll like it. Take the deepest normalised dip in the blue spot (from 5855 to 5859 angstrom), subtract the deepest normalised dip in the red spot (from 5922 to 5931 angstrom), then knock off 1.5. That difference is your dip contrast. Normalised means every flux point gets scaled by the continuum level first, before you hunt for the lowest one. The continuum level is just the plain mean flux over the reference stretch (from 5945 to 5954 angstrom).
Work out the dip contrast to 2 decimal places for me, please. -1.33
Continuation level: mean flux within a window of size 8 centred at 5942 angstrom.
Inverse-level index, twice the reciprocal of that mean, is 0.237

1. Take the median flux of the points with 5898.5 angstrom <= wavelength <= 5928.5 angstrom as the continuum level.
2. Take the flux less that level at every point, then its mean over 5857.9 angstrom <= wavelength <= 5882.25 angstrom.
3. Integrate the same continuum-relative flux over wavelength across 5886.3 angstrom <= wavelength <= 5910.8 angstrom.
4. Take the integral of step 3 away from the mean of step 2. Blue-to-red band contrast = 22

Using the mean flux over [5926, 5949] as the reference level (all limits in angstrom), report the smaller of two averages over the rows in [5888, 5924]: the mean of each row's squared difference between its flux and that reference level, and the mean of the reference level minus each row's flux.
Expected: 1.2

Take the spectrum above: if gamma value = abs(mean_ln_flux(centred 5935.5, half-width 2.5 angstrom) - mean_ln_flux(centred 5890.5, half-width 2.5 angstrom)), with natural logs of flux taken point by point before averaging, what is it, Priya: 0.31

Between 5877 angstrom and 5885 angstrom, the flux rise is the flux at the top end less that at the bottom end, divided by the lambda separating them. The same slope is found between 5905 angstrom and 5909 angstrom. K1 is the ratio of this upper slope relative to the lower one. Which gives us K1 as -1.7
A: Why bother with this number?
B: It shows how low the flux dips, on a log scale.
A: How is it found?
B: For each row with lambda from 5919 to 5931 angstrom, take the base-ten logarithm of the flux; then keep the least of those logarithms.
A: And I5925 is 0.827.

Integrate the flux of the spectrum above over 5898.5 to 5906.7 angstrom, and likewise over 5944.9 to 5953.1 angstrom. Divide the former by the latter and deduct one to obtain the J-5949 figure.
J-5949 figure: -0.11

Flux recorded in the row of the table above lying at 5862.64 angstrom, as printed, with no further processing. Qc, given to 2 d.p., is 7.94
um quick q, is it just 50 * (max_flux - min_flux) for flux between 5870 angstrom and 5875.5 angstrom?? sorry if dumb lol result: 57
